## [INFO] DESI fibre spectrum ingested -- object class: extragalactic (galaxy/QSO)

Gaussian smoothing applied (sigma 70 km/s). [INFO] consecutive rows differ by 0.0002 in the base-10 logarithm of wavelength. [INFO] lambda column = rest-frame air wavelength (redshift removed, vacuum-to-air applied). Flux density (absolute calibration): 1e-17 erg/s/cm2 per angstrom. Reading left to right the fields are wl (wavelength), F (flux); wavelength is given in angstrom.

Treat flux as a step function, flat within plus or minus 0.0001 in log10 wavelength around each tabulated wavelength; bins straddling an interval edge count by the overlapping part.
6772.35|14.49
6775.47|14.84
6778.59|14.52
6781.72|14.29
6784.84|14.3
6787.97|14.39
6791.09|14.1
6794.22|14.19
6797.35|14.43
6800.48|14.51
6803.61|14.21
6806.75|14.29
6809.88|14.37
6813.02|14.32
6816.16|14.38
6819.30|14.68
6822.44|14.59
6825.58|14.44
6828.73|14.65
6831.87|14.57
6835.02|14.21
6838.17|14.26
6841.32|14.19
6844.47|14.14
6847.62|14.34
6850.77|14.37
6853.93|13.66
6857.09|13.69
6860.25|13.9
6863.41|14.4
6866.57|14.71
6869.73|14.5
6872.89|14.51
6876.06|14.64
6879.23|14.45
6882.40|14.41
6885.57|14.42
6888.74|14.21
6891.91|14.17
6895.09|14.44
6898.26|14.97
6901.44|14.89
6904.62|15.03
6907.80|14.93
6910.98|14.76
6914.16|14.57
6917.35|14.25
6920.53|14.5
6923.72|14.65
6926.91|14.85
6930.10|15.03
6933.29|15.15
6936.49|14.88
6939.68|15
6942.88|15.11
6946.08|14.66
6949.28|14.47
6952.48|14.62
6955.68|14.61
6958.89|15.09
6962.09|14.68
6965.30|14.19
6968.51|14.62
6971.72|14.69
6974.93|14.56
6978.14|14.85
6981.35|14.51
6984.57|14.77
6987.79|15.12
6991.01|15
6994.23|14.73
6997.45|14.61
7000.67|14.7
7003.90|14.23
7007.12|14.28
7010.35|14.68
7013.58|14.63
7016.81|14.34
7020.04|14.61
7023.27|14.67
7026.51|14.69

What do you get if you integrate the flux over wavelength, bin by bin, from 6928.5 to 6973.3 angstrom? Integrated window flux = 662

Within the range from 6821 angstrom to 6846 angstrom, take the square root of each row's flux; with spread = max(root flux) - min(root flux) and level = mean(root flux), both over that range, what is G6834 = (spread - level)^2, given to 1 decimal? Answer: 13.9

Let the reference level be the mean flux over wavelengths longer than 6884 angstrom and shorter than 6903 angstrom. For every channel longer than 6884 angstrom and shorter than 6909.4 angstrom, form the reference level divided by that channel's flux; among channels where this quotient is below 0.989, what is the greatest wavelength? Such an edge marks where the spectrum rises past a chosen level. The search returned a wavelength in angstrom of 6907.80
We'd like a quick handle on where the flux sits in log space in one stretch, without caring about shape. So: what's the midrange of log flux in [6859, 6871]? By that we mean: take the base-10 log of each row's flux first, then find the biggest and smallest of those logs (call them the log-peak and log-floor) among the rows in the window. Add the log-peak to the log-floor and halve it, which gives 1.16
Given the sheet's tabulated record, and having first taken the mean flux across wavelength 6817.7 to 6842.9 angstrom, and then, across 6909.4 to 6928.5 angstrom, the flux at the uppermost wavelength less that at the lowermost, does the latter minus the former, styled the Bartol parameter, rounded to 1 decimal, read -14.4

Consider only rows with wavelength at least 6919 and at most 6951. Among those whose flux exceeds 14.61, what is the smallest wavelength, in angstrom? 6923.72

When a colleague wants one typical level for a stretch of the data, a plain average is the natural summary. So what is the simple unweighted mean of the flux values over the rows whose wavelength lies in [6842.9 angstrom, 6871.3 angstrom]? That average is 14.2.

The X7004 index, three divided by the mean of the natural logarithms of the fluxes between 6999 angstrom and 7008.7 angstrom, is 1.12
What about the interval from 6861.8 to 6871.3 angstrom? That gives 1.12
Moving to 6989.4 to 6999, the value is 1.11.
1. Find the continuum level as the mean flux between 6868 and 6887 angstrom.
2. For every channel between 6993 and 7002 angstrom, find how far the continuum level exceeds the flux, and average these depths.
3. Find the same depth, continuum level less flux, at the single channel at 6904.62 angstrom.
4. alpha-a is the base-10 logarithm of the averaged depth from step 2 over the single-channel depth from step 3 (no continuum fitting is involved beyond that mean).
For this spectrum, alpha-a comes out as -0.5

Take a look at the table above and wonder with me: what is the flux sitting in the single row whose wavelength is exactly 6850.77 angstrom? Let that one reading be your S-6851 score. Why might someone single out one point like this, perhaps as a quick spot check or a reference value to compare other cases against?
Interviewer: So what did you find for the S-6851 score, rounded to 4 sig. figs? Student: 14.37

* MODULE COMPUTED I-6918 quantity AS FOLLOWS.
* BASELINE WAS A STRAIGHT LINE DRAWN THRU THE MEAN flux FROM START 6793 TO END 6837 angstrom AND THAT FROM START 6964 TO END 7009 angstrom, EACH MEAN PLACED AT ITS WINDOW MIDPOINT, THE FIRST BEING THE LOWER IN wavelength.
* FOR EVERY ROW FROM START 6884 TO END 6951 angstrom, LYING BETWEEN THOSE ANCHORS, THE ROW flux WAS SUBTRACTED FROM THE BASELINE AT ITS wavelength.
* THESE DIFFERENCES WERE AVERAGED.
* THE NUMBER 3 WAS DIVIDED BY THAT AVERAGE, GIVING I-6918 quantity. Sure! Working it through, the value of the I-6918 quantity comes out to -18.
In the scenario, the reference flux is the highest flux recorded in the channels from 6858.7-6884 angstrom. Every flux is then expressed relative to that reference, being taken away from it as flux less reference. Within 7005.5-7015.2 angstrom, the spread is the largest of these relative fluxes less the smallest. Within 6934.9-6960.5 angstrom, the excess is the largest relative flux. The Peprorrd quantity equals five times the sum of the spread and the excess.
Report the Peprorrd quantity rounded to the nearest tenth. 4.0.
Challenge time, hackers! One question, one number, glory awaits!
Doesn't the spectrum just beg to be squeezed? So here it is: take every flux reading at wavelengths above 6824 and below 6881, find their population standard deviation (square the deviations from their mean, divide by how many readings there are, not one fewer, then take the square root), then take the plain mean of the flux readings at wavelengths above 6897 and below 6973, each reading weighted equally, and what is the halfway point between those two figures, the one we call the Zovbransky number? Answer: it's 7.53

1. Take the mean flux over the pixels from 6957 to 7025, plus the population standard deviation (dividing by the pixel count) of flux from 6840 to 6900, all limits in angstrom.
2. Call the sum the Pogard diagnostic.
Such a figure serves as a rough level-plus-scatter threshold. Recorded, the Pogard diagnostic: 15.0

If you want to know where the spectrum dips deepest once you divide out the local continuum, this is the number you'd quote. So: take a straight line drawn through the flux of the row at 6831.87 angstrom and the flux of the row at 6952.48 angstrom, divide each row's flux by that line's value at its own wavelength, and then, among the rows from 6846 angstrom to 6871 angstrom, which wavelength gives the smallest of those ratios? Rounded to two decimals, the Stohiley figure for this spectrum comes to 6853.93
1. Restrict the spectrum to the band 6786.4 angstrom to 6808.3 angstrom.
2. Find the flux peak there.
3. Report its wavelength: 6800.48 angstrom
